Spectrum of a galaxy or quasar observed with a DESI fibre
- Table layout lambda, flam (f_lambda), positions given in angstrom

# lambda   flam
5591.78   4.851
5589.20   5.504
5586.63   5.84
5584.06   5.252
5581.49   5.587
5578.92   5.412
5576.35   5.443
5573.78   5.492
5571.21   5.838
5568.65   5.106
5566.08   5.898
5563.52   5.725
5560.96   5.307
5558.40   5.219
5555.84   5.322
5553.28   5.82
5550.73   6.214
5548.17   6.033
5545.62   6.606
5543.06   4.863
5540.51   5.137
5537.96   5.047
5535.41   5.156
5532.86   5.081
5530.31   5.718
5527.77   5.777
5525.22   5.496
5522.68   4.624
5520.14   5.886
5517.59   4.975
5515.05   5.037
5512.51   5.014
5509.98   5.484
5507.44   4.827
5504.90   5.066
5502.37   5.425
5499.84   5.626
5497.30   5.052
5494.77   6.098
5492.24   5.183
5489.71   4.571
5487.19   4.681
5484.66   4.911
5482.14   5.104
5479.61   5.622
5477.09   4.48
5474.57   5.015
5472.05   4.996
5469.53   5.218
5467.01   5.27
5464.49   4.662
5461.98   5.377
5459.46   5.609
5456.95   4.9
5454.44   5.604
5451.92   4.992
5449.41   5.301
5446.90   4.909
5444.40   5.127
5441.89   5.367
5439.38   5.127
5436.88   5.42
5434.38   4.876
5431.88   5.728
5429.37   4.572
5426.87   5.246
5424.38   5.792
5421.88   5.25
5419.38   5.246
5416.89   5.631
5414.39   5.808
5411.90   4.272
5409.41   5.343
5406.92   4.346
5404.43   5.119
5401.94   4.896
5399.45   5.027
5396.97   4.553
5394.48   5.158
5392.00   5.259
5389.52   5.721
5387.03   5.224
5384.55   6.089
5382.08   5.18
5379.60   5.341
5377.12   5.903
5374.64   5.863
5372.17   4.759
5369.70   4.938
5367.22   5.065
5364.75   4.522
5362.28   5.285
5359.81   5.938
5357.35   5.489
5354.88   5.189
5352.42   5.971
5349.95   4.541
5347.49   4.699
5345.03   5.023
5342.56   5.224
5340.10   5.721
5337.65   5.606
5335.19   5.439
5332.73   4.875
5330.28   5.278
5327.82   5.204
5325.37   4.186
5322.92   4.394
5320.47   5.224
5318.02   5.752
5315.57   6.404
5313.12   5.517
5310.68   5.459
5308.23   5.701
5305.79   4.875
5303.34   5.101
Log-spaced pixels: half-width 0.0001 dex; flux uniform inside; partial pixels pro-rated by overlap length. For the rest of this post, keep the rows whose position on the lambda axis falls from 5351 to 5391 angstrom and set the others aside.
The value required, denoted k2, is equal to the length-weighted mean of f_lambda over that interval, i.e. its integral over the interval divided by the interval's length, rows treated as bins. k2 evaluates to 5.40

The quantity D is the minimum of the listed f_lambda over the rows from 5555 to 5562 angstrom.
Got 5.219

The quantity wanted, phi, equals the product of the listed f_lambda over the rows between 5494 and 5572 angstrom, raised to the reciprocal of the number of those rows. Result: 5.42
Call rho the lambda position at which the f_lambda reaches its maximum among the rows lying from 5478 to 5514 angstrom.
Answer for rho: 5494.77 angstrom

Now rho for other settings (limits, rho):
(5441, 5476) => 5459.46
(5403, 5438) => 5414.39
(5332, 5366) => 5352.42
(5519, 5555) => 5545.62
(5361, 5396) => 5384.55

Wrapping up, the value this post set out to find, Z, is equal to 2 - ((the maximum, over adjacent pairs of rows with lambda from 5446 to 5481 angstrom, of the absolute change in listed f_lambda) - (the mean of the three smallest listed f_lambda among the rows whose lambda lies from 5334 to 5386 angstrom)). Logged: 5.4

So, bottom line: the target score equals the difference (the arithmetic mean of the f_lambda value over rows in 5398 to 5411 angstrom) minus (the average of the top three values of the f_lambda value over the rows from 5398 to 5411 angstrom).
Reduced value -0.22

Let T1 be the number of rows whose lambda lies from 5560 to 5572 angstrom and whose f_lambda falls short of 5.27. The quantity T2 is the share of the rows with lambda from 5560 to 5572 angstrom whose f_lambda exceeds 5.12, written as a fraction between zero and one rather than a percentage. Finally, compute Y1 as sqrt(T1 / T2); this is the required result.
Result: 1.1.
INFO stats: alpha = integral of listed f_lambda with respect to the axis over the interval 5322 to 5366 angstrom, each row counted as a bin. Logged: 227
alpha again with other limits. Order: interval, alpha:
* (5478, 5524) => 238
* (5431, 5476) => 233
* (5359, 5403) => 231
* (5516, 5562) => 251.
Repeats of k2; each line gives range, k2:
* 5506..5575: 5.43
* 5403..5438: 5.19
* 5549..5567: 5.65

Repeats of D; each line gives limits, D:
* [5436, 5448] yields 4.909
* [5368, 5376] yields 4.759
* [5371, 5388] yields 4.759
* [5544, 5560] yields 5.219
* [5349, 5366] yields 4.522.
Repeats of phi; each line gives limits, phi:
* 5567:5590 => 5.49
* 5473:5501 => 5.10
